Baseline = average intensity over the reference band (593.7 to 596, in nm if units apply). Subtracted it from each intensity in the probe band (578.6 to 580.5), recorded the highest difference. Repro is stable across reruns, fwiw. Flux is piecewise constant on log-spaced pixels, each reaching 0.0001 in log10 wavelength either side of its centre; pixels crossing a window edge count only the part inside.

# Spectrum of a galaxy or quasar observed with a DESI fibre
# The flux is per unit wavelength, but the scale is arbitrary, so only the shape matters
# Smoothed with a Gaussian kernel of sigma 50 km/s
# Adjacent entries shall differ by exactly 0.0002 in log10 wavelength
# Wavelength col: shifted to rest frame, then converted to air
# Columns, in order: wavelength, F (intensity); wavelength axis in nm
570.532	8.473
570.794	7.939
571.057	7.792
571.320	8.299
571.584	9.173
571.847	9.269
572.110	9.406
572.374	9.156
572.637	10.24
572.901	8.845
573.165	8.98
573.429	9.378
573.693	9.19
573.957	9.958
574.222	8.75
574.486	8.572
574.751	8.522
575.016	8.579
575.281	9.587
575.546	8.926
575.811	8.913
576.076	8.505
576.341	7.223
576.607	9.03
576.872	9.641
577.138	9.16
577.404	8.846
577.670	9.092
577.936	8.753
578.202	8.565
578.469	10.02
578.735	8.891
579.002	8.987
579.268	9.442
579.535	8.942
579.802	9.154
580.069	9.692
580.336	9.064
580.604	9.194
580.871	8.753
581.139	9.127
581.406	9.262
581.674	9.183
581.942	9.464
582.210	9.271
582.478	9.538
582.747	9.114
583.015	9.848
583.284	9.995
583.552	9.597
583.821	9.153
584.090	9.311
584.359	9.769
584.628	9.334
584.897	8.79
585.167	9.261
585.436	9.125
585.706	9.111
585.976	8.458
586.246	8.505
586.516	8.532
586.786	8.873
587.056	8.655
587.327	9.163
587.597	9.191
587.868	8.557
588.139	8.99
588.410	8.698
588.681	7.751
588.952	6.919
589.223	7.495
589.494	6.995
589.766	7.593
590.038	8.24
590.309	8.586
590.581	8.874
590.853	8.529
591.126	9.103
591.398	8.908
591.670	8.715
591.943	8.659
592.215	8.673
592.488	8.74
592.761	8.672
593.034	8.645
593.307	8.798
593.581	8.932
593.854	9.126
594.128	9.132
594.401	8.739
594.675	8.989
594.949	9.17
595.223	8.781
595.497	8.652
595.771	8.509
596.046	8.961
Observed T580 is 0.80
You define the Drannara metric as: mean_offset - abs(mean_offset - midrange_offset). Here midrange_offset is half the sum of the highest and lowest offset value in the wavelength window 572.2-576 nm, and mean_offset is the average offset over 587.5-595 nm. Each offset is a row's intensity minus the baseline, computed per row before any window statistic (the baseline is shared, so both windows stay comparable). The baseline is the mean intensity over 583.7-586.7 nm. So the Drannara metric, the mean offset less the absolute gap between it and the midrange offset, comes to -1.3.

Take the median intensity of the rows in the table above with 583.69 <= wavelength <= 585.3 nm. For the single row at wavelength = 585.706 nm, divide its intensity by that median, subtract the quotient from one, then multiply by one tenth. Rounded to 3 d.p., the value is 0.002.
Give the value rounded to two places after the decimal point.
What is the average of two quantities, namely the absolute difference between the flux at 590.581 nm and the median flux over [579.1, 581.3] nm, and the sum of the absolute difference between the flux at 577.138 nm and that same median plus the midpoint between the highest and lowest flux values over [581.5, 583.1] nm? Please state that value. 4.88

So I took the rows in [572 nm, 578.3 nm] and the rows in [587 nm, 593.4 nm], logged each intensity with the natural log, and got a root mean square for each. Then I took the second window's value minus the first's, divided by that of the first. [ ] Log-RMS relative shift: -0.028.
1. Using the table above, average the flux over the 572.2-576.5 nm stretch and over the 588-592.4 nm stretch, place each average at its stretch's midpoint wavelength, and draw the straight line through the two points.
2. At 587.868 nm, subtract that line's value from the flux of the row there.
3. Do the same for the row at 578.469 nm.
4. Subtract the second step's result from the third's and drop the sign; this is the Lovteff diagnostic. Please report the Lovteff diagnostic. 1.1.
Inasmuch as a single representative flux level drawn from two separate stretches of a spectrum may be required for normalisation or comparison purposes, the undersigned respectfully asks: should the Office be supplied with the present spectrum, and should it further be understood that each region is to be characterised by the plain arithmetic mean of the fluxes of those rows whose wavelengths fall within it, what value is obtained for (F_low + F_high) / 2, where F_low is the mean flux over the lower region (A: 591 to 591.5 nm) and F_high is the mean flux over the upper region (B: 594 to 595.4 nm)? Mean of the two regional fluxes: 9.0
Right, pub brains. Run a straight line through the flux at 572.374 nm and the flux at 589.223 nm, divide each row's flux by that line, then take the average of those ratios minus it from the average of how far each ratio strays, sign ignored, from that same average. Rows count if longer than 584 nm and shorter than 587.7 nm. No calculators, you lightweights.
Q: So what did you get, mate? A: -1.11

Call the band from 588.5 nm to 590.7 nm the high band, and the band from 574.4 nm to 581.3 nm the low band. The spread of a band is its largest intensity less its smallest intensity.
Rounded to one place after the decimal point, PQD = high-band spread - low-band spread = -0.8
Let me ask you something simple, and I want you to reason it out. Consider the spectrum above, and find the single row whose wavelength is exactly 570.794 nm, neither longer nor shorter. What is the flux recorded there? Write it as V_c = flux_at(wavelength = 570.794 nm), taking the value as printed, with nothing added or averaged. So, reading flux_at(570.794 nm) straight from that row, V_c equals 7.939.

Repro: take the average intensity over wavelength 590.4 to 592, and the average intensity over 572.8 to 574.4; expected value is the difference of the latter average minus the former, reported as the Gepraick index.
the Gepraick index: 0.4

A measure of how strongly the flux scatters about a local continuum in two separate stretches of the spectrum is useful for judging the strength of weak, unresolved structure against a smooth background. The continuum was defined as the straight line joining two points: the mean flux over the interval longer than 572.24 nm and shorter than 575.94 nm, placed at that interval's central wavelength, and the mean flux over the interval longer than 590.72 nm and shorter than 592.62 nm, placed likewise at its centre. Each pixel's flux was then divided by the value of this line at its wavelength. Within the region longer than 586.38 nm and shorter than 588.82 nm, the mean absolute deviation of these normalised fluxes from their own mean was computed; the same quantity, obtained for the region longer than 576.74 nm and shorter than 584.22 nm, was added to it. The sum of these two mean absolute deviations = 0.068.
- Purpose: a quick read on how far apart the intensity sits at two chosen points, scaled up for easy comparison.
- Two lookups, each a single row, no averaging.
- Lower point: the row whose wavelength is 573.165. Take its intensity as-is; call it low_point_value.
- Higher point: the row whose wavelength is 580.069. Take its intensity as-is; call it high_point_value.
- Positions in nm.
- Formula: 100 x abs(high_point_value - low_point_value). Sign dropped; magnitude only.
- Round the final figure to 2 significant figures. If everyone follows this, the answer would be 71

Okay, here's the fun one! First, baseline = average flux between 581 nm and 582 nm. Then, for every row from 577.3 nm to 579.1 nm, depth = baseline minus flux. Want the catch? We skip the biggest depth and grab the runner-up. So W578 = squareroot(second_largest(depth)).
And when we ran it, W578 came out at 0.7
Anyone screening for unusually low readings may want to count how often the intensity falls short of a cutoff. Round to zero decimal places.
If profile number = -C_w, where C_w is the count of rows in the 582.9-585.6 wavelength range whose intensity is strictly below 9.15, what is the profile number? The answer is -2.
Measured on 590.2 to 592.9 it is -10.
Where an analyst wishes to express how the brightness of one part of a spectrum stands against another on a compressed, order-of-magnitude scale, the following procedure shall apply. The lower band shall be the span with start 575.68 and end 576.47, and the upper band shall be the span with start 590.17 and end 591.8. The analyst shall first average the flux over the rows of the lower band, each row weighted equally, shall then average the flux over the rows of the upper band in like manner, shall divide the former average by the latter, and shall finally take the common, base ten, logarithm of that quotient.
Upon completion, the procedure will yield -0.03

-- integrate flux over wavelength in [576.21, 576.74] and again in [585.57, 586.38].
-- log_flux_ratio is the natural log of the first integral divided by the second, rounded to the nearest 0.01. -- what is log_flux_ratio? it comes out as -0.49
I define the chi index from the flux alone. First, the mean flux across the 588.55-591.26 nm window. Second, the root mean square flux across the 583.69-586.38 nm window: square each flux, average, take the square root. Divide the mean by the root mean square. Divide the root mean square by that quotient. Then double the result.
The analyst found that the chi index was 20.63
